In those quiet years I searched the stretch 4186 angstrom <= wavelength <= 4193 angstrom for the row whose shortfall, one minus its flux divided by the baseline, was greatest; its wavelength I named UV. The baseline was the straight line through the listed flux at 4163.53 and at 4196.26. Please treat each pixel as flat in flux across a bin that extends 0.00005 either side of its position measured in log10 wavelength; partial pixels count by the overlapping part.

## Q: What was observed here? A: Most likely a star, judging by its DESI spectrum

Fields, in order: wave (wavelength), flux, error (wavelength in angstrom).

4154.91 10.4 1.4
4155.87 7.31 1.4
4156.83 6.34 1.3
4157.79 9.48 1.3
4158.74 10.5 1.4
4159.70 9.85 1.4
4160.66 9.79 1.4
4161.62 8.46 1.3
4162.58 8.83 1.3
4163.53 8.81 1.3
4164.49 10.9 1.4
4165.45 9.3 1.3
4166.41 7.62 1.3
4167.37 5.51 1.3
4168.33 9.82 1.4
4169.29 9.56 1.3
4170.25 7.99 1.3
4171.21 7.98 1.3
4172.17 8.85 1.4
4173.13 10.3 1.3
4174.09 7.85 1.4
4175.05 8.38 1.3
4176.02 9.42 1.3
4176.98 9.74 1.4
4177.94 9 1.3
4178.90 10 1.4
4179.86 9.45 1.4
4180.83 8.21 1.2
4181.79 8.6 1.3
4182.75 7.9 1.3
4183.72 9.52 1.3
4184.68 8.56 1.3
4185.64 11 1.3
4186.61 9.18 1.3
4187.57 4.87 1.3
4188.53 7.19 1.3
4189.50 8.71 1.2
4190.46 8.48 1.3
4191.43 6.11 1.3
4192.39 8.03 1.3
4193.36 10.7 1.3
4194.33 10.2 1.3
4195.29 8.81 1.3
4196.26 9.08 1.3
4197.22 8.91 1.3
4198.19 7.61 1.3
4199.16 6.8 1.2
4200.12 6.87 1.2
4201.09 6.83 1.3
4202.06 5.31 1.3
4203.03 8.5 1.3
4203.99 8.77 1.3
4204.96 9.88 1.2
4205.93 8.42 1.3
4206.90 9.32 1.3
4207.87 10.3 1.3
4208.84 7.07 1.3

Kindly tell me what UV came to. 4187.57 angstrom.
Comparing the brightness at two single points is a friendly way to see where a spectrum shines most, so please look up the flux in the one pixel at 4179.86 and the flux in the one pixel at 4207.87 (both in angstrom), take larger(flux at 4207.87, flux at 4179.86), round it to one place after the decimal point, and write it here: 10.3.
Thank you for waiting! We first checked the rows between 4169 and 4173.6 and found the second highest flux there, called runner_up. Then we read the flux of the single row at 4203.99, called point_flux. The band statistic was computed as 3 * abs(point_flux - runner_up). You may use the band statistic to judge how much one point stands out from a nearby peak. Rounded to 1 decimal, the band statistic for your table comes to 2.4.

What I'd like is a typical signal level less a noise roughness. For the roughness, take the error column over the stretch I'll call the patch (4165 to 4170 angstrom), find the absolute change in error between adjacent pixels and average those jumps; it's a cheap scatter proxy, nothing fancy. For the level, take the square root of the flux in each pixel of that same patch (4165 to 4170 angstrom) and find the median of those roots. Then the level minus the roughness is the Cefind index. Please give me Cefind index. 3.00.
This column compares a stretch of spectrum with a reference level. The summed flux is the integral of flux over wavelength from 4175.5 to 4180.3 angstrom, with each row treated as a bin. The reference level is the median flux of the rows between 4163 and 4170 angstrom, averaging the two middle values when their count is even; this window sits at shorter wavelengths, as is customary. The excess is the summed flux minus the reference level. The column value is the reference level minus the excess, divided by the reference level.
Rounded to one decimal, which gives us -2.9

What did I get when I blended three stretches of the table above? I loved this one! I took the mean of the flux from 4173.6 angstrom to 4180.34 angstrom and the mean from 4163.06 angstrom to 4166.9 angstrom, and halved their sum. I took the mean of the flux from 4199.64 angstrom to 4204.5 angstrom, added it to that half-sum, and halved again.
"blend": 8.2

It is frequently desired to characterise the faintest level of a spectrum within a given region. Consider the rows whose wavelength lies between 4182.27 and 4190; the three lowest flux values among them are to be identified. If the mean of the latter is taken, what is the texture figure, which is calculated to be 6.7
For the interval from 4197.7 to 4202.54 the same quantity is 6.3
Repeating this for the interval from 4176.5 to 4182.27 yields 8.6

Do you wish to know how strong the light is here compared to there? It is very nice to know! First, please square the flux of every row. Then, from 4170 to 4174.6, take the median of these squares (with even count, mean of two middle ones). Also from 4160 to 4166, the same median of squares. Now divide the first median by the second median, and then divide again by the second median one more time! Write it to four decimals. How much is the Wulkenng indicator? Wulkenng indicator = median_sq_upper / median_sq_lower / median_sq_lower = 0.0094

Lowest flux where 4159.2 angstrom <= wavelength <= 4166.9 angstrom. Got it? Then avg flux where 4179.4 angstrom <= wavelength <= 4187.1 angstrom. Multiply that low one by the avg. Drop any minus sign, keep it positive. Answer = 69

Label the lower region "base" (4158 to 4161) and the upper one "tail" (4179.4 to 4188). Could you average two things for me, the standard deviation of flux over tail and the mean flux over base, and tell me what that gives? 5.8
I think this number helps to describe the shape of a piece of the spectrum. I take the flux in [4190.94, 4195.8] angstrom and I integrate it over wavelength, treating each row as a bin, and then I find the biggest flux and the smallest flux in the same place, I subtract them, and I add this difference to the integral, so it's 47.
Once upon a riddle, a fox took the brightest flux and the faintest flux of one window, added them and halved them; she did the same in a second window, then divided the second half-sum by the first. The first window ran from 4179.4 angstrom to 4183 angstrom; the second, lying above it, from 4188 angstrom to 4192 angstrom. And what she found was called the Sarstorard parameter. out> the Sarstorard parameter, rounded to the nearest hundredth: 0.85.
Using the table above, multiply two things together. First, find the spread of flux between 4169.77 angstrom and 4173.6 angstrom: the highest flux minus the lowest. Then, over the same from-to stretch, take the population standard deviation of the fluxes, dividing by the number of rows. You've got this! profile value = 2.2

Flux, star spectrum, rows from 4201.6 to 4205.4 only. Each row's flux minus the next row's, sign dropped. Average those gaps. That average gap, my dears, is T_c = 1.5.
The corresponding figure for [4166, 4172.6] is 1.5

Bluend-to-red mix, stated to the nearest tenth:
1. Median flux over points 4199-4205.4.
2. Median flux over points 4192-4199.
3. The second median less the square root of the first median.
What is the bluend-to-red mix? 6.3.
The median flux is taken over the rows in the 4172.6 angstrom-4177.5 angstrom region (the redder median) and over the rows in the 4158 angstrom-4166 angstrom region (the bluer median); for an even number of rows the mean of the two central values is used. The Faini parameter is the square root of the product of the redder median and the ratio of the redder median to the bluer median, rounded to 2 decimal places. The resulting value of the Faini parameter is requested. 3.05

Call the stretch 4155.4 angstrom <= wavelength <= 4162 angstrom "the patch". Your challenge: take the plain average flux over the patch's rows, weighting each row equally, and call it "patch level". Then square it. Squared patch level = 77.8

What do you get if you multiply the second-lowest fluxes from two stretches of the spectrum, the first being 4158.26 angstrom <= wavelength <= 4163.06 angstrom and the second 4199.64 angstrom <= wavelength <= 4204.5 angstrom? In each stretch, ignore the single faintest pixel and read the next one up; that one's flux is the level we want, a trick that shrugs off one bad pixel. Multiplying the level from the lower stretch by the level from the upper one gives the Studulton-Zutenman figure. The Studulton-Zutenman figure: 60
